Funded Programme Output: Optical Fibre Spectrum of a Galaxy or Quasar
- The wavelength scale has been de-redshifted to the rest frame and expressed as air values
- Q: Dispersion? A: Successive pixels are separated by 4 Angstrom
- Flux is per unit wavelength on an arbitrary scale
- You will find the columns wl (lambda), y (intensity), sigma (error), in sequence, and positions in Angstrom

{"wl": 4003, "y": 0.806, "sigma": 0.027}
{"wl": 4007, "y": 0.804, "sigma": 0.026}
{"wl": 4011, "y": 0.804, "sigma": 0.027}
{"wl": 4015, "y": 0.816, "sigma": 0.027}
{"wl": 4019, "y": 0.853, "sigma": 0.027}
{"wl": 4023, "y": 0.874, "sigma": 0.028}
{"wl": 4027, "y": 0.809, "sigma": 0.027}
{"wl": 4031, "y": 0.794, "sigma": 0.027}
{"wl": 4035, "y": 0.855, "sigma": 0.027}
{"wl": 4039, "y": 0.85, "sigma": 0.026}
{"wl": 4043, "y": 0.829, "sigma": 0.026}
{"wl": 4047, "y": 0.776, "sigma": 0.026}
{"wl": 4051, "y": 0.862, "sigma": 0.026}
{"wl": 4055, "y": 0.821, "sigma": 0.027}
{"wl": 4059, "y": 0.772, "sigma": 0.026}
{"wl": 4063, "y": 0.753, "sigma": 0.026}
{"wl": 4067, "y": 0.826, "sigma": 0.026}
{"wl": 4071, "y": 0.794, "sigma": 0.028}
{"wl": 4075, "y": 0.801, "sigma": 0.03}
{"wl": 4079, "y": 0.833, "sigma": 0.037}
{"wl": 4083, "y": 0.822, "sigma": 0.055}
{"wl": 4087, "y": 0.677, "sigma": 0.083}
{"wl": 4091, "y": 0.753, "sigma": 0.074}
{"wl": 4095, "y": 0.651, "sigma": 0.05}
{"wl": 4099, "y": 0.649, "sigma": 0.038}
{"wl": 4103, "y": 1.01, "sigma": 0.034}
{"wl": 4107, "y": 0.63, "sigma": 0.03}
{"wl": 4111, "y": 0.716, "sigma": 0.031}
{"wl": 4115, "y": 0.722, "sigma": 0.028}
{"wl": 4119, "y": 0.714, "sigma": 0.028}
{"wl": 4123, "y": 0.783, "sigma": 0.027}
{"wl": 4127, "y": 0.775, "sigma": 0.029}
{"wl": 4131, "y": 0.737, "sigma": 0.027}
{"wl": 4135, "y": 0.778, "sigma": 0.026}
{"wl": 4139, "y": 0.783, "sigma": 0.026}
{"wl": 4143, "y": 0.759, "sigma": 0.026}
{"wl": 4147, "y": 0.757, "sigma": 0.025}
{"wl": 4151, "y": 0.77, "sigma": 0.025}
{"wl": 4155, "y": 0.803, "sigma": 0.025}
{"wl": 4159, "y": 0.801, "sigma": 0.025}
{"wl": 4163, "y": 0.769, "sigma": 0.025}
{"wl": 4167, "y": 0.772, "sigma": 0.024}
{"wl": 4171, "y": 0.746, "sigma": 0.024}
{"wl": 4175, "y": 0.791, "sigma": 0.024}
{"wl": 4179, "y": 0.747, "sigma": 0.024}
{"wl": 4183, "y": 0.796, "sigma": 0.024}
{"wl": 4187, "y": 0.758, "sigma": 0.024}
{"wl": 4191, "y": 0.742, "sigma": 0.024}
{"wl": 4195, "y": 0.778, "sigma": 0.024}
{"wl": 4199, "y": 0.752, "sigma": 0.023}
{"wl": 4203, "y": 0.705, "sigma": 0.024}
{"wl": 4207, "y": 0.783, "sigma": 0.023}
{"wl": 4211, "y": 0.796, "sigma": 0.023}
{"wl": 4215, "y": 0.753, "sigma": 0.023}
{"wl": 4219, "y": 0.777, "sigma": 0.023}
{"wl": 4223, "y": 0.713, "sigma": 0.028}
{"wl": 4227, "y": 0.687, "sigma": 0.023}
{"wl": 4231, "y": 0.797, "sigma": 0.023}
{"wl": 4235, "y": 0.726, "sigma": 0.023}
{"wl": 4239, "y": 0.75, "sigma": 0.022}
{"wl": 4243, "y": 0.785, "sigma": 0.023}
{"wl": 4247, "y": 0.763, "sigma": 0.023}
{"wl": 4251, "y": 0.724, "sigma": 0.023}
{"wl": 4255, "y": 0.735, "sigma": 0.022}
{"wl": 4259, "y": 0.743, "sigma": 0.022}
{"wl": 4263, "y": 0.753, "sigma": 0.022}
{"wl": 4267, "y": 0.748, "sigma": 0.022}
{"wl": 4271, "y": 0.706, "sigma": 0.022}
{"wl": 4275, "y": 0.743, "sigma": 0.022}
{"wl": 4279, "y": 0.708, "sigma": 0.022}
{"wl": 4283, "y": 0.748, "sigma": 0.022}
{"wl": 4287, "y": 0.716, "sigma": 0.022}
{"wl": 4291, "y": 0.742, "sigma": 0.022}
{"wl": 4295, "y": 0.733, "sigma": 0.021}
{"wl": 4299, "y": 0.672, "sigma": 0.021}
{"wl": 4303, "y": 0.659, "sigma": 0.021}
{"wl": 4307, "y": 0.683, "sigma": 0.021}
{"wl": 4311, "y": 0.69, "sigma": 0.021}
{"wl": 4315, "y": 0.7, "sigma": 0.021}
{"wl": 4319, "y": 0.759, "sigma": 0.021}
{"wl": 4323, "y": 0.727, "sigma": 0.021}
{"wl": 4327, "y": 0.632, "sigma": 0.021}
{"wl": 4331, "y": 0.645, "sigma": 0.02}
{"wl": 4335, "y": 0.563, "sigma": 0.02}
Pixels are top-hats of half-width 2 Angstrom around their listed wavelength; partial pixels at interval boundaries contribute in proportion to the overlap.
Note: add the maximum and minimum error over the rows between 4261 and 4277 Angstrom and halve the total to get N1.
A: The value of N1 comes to 0.0220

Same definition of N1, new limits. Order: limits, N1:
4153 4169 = 0.0245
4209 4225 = 0.0255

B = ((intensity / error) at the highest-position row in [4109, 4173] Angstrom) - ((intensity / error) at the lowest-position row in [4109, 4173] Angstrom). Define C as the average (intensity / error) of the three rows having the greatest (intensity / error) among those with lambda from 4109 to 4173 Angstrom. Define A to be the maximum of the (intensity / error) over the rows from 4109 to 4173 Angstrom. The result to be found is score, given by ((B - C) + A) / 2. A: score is 4.0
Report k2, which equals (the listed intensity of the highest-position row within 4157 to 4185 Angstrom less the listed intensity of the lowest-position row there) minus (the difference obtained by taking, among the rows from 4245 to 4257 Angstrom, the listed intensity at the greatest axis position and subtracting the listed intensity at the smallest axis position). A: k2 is 0.02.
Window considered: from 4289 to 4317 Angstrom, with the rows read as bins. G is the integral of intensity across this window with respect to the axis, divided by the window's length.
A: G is 0.697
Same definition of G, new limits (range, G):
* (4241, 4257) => 0.752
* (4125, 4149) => 0.765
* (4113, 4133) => 0.746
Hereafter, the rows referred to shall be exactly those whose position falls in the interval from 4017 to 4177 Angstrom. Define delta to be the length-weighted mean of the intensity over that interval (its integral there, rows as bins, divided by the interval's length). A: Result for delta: 0.78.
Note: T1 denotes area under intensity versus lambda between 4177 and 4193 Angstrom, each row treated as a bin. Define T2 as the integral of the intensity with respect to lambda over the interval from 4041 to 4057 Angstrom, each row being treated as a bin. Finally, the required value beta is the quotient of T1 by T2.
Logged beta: 0.93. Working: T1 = 12.2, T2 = 13.2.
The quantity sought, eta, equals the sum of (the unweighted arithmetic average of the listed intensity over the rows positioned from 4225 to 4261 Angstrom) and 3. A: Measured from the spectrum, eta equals 3.75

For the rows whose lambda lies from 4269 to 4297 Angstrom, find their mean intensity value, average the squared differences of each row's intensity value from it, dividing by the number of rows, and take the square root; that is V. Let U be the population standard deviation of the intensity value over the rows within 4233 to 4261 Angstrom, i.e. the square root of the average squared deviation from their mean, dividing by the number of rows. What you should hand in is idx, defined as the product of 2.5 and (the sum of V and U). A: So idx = 0.09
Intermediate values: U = 0.020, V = 0.0164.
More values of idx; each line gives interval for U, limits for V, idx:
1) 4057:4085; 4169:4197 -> 0.12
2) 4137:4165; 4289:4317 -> 0.11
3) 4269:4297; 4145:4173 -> 0.09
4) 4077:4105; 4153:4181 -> 0.36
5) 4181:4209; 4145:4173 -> 0.12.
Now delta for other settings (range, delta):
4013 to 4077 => 0.82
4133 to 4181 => 0.77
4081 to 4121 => 0.73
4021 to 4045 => 0.84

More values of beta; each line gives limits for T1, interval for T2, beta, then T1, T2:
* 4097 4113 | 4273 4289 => 1.03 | 12.0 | 11.7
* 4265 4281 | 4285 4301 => 1.01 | 11.6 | 11.5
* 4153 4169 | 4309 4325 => 1.09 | 12.6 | 11.5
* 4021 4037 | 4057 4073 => 1.06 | 13.3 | 12.6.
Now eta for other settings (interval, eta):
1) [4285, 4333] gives 3.70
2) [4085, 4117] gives 3.73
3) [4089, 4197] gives 3.76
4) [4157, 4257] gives 3.76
